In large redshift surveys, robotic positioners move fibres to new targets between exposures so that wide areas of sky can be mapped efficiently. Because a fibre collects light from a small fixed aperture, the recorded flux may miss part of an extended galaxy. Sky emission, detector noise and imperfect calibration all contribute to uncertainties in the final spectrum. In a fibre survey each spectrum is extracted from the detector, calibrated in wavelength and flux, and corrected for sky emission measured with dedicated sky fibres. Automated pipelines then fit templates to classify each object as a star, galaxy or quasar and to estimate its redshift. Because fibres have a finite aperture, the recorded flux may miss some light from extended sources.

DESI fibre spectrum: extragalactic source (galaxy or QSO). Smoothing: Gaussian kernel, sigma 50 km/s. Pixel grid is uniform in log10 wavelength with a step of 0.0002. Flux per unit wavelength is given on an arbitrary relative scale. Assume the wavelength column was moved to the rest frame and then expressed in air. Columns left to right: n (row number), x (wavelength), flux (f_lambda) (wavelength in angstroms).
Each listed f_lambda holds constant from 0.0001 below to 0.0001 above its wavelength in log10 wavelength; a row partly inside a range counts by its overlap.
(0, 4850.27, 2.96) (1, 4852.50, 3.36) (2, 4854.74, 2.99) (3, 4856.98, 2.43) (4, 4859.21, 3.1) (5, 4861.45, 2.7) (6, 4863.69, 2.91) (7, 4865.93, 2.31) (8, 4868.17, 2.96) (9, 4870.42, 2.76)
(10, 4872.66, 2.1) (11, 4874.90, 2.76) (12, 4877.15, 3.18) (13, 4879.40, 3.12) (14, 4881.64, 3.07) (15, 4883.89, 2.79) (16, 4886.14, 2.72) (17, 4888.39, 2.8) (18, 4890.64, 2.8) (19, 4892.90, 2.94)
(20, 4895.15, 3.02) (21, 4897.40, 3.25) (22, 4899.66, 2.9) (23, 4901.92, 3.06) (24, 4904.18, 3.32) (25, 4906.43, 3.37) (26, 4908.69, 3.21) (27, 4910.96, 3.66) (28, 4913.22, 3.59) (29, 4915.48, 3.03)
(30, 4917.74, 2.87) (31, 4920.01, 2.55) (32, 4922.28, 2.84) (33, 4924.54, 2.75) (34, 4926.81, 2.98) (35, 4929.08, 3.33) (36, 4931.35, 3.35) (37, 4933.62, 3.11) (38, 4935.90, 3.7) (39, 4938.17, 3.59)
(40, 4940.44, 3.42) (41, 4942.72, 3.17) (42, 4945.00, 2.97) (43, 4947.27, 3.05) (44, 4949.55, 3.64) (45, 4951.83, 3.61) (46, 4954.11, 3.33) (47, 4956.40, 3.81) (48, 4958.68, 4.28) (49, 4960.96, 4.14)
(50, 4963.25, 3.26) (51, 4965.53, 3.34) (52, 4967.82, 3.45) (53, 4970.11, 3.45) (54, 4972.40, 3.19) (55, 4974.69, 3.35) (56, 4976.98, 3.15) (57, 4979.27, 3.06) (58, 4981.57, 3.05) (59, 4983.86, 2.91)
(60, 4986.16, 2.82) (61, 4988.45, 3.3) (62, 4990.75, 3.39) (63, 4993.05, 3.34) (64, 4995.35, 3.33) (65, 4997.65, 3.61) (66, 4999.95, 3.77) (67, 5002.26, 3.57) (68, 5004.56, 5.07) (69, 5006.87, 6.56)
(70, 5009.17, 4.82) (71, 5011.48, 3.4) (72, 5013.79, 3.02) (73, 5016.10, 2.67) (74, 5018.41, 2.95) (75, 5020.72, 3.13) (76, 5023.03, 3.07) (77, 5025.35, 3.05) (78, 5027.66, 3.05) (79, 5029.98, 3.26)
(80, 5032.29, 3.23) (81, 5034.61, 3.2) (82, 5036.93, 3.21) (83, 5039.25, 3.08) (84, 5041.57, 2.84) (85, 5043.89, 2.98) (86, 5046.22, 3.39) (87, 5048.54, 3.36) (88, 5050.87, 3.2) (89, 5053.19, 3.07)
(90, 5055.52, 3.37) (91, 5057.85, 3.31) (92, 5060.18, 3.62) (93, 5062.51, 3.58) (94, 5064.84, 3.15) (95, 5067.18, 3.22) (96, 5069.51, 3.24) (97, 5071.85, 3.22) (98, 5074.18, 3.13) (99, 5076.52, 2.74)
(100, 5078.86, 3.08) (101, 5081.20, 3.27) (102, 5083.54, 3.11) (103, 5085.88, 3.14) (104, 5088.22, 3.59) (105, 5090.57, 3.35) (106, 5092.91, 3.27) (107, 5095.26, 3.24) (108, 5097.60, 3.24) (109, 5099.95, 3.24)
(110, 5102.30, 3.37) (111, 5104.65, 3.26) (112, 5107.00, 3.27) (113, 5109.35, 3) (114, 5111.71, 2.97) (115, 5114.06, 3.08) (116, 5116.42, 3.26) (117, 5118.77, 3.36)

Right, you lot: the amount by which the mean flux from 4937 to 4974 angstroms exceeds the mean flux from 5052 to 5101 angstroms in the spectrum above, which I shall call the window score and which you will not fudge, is 0.23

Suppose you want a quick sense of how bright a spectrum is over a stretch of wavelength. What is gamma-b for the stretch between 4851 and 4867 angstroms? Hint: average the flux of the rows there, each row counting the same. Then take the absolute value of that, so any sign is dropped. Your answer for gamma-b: 2.83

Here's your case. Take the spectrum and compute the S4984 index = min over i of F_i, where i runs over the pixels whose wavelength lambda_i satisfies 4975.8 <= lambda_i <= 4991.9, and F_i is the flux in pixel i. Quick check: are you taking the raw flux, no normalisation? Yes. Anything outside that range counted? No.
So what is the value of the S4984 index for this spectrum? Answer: 2.82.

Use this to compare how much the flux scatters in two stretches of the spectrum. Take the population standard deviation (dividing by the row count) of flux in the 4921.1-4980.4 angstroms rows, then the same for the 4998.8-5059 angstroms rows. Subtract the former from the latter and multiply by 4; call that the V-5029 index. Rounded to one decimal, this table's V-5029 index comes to 1.8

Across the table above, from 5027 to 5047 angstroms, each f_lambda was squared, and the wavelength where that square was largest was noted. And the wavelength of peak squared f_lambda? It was 5046.22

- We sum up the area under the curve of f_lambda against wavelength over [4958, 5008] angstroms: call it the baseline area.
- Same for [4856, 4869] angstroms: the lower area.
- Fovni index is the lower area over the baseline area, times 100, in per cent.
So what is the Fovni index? 20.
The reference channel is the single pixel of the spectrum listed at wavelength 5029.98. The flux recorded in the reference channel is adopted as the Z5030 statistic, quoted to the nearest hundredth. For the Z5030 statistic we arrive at 3.26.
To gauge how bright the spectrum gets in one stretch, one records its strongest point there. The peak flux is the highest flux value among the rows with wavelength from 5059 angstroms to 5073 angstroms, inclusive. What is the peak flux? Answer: 3.62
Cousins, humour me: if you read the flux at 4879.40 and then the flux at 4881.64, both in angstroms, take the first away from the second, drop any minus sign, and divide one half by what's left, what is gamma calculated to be 10.0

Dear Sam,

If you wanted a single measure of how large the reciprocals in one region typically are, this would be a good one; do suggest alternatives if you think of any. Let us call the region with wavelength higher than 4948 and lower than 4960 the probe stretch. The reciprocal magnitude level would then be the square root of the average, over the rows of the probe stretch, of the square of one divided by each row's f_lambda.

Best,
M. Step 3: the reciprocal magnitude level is 0.27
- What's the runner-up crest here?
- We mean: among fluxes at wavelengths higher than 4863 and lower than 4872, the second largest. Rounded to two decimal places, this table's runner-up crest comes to 2.91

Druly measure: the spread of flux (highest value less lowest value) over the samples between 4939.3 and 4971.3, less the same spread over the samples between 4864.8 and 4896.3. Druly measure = 0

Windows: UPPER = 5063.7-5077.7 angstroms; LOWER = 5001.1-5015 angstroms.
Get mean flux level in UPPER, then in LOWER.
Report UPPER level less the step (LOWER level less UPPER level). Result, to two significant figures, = 1.8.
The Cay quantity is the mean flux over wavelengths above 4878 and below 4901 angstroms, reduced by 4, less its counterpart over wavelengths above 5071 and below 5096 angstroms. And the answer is -4.25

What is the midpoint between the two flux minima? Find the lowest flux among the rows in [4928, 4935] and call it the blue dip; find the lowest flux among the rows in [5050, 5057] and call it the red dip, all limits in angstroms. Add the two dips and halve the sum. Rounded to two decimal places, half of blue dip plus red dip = 3.09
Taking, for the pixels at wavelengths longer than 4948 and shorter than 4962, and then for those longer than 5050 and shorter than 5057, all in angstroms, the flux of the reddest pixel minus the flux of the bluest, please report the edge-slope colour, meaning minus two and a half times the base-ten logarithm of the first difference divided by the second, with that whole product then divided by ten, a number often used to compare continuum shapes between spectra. -0.12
